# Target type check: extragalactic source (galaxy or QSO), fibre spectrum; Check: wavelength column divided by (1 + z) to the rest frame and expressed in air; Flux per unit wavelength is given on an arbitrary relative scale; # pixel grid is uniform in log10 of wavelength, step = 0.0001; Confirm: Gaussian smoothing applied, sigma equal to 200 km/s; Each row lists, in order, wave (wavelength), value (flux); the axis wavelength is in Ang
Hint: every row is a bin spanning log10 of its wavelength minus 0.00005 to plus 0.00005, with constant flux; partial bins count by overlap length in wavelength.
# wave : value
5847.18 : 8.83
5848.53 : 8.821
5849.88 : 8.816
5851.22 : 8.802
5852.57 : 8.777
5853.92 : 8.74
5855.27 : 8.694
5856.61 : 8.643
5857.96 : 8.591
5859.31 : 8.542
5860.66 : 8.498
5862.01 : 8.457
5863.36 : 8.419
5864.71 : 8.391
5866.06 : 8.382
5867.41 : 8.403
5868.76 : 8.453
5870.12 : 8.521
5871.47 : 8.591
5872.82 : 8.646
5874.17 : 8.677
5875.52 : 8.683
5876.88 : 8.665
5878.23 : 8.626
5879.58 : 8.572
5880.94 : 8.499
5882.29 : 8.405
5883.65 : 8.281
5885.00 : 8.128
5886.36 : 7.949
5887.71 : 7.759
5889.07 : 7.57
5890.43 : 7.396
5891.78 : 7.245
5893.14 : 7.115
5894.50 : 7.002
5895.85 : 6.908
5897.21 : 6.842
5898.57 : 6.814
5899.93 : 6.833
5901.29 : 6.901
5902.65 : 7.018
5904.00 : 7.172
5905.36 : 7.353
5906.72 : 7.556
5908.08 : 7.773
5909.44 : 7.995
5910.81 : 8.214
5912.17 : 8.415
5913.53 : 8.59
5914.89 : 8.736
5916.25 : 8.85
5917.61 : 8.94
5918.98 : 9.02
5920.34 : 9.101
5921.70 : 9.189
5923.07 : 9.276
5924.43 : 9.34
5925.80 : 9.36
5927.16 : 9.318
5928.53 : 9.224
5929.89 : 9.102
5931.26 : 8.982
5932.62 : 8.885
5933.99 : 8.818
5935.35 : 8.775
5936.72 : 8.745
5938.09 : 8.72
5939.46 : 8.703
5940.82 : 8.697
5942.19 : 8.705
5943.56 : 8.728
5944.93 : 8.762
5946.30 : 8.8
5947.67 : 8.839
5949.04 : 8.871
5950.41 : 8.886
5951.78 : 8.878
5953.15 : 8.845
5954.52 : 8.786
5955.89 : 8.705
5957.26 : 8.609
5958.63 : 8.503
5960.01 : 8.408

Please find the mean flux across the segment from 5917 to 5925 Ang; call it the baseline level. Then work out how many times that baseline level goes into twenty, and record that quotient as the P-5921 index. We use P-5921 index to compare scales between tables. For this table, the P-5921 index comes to 2.19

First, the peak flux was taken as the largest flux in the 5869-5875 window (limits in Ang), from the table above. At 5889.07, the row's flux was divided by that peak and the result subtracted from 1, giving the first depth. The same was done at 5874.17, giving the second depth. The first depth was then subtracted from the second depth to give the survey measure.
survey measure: -0.13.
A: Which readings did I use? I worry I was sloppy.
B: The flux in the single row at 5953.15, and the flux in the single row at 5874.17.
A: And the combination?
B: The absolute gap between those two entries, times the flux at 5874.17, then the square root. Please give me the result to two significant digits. 1.2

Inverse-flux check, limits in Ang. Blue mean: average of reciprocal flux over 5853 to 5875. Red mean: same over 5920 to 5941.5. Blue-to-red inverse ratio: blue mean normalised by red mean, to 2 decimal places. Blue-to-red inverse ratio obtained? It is 1.05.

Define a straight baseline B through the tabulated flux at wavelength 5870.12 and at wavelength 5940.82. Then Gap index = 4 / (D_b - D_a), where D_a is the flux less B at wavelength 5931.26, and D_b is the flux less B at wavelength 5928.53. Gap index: 16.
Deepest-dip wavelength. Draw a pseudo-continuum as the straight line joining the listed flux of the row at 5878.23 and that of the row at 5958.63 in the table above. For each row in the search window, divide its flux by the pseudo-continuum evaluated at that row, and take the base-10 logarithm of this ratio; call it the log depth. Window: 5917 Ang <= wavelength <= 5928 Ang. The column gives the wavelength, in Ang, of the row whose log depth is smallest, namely 5917.61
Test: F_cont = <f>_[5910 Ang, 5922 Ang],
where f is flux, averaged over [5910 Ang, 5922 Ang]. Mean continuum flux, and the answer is 8.8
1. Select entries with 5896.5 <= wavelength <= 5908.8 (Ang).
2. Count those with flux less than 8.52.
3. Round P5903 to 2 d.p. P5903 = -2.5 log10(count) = -2.39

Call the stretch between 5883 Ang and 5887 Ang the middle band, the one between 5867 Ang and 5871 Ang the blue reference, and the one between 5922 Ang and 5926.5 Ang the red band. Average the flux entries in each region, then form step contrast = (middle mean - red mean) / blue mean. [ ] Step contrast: -0.14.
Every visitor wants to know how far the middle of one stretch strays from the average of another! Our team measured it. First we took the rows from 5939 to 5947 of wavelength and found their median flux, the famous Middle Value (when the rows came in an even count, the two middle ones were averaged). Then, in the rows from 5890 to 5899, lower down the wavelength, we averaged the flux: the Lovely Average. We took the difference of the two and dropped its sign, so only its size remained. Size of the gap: 1.67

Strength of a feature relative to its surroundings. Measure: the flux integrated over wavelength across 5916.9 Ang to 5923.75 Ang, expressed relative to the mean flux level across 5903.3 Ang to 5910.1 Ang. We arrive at 8.2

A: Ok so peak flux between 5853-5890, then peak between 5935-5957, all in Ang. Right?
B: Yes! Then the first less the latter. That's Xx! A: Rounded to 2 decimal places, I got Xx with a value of -0.15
